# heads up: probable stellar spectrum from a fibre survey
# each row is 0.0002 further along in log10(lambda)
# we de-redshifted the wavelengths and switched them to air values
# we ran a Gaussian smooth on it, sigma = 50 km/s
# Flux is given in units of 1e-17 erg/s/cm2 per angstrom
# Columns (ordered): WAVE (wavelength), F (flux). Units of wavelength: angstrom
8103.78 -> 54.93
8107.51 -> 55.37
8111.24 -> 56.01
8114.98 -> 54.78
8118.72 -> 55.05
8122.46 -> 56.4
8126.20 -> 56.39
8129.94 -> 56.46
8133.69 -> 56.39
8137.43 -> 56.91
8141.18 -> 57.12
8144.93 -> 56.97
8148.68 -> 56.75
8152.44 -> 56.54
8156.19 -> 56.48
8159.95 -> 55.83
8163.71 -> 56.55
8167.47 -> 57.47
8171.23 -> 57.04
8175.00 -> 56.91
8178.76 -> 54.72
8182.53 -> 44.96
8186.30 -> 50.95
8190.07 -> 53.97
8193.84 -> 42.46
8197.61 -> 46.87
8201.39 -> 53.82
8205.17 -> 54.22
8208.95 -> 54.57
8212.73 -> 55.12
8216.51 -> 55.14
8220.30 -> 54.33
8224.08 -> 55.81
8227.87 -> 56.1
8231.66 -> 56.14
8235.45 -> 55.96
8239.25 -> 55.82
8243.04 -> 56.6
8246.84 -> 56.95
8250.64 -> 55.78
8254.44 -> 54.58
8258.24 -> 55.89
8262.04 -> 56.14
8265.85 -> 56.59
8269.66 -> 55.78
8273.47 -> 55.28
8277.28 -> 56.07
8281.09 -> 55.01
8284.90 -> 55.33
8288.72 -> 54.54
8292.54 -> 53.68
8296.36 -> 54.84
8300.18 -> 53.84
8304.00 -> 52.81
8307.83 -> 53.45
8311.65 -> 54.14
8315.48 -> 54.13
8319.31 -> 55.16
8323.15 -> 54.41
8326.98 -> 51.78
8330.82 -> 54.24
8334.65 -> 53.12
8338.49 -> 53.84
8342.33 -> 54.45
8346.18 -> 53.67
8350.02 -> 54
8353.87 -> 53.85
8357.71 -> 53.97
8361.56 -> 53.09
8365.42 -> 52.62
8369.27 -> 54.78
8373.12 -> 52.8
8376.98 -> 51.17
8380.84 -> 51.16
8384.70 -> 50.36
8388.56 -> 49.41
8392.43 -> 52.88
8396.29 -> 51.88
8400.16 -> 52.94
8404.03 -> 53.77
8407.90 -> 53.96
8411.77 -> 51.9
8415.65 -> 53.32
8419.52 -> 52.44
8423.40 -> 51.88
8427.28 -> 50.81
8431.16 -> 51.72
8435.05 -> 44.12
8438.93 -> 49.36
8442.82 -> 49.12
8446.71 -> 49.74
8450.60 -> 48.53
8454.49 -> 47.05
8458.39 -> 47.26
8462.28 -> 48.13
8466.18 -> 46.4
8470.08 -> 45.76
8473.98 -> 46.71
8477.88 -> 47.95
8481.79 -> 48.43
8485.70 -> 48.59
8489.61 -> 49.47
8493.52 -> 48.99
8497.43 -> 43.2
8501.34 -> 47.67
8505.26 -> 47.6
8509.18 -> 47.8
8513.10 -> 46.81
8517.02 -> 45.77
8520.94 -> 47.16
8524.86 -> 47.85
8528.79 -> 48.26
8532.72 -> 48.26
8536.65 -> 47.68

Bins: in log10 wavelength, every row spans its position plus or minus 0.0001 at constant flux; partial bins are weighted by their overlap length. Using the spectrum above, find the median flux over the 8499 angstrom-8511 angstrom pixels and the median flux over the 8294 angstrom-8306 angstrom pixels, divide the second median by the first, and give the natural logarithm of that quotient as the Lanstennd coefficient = 0.122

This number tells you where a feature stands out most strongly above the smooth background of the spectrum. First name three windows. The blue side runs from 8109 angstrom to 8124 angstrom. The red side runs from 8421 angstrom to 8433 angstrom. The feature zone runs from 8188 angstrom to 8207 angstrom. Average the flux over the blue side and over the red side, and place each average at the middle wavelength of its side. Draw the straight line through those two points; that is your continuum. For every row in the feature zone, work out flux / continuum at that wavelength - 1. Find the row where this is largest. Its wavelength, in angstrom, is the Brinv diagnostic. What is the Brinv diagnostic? 8205.17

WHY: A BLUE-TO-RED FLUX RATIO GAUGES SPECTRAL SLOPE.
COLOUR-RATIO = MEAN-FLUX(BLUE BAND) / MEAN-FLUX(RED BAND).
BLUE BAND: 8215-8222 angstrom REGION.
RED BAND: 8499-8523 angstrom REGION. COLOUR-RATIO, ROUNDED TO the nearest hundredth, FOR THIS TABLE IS 1.16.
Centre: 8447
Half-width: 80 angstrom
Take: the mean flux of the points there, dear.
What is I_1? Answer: 49.4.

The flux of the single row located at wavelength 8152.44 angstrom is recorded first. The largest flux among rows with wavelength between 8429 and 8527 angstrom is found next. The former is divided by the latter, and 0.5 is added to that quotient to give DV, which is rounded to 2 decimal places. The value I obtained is 1.59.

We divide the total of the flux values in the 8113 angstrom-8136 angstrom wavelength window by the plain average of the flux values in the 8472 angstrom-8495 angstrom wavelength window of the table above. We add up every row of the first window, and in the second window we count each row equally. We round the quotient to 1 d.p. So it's 6.9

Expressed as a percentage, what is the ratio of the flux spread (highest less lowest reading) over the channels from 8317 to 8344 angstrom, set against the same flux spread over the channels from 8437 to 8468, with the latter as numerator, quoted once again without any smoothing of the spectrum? 99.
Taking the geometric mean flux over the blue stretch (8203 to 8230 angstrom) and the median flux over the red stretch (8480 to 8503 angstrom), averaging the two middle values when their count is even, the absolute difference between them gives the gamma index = 6.5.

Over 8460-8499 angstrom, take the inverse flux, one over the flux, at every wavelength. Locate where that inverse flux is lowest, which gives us 8489.61 angstrom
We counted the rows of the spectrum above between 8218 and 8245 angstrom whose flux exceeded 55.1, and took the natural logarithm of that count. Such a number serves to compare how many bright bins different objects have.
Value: 1.8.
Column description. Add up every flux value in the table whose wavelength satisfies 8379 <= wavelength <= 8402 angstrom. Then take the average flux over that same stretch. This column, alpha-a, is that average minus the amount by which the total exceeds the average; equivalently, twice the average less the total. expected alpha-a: -206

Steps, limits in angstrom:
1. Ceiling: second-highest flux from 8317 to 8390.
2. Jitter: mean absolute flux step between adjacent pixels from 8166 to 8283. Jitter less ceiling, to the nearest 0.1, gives -52.9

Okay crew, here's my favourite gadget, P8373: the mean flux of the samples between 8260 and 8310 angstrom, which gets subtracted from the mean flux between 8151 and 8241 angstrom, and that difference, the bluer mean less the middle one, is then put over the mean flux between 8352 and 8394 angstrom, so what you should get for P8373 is -0.02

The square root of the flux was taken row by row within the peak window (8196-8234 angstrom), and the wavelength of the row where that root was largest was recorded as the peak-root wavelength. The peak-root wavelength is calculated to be 8231.66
